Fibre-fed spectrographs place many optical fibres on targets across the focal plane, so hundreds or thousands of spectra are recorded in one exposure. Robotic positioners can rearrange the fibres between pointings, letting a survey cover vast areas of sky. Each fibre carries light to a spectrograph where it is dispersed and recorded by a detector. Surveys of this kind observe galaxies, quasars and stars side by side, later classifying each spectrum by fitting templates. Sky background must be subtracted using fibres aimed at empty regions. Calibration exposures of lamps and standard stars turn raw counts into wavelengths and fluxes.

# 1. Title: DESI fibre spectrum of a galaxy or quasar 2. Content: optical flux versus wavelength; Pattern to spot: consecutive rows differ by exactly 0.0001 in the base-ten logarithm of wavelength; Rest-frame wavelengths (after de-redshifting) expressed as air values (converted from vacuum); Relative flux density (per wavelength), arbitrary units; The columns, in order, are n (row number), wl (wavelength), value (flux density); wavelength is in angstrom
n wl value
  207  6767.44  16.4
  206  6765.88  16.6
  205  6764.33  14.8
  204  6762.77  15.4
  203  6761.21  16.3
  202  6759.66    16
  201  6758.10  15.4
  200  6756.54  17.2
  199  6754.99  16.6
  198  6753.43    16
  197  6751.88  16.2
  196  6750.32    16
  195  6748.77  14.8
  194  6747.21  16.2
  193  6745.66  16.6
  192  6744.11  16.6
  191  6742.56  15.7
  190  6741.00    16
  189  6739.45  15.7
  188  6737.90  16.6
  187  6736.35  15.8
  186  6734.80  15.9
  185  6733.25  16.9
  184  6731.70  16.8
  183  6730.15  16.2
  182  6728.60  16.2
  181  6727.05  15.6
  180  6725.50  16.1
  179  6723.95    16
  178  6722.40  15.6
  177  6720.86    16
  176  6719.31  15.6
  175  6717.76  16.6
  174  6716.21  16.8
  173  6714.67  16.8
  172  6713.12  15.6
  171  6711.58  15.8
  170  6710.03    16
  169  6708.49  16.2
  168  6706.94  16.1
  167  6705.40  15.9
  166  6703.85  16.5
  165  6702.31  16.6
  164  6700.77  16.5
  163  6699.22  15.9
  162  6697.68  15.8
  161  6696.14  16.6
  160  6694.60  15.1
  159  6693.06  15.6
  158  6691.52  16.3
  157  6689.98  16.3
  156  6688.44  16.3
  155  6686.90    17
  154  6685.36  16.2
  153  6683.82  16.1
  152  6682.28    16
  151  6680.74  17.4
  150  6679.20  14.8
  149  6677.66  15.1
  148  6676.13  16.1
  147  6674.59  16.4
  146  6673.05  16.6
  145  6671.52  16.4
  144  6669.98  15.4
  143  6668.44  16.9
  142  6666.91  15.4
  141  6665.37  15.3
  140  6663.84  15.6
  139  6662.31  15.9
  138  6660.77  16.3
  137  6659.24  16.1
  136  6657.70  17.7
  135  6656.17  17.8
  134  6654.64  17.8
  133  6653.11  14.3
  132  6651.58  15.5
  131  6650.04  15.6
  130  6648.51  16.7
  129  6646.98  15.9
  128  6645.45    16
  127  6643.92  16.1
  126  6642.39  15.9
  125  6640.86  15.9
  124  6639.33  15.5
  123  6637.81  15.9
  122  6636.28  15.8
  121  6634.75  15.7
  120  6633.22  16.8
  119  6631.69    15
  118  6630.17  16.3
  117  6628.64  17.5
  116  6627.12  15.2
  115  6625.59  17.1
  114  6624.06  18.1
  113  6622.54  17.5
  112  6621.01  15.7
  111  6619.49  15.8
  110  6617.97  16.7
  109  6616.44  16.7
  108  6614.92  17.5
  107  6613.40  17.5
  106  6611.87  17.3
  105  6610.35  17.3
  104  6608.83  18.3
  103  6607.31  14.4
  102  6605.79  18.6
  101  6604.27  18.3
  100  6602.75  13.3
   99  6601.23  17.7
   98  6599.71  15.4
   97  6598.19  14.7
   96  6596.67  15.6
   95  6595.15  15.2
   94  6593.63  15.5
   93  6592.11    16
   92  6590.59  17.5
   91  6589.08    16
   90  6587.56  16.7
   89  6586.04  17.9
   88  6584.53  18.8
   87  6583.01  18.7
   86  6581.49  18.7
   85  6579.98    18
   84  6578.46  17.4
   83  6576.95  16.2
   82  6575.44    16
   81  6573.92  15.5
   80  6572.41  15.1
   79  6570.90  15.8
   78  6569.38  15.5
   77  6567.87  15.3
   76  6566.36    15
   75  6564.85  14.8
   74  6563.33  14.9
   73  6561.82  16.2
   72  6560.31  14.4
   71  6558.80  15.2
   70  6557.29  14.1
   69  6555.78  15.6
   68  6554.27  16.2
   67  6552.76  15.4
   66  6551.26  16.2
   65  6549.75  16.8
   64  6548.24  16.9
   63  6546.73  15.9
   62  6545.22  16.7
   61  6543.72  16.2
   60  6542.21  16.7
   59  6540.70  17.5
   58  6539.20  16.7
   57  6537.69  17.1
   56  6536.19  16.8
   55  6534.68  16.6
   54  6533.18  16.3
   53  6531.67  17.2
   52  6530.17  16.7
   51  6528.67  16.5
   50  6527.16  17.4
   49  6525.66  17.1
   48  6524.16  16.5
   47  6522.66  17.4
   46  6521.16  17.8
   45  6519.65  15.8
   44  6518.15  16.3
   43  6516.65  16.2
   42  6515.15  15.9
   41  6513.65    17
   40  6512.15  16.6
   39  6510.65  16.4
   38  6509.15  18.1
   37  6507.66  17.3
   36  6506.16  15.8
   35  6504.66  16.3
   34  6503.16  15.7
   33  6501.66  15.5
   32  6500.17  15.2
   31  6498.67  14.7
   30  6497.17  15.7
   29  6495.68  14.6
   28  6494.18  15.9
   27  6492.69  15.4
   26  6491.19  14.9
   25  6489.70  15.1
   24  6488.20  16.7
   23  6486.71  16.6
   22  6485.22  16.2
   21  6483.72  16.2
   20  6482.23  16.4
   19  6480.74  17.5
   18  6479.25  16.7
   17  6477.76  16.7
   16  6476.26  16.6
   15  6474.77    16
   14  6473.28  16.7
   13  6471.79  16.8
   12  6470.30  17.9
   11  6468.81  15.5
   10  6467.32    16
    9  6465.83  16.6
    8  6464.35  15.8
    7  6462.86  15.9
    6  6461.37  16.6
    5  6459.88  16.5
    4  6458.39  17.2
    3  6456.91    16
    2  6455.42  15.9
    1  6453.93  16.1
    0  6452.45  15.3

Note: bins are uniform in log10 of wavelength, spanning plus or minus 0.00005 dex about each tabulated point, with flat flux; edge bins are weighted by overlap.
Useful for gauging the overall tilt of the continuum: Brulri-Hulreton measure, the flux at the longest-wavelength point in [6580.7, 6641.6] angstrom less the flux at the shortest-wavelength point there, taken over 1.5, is -1.9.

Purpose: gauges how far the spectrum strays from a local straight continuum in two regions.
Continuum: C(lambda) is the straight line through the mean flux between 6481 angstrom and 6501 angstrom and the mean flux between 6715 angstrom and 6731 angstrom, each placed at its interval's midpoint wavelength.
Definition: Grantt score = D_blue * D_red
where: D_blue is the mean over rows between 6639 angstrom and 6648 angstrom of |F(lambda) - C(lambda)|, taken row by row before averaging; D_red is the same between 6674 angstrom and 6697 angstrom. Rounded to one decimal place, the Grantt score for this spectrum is 0.1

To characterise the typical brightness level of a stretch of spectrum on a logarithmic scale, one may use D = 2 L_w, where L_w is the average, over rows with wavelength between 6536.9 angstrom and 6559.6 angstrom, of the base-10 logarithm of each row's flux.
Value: 2.42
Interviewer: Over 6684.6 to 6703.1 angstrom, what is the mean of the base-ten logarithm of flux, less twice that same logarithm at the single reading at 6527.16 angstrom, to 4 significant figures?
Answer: -1.272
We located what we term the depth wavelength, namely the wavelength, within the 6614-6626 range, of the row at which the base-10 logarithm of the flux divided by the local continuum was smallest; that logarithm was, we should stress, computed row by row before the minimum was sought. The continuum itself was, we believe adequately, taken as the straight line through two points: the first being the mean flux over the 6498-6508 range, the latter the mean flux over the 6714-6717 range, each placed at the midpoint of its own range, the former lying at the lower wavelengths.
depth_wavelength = 6621.01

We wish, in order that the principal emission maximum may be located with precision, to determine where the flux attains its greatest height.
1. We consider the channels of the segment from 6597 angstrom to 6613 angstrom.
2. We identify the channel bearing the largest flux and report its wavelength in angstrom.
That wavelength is 6605.79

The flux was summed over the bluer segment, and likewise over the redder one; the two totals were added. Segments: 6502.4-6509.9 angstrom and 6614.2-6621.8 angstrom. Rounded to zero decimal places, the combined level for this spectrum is 166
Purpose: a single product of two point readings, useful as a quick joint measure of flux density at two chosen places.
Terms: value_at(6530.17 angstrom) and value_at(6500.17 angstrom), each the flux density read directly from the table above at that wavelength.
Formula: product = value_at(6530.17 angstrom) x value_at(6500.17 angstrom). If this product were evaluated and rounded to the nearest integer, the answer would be 254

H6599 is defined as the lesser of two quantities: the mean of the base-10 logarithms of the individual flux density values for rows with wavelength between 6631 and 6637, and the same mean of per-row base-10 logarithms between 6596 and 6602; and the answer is 1.20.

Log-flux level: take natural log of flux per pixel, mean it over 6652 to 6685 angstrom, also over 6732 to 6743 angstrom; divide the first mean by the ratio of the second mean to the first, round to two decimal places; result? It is 2.78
